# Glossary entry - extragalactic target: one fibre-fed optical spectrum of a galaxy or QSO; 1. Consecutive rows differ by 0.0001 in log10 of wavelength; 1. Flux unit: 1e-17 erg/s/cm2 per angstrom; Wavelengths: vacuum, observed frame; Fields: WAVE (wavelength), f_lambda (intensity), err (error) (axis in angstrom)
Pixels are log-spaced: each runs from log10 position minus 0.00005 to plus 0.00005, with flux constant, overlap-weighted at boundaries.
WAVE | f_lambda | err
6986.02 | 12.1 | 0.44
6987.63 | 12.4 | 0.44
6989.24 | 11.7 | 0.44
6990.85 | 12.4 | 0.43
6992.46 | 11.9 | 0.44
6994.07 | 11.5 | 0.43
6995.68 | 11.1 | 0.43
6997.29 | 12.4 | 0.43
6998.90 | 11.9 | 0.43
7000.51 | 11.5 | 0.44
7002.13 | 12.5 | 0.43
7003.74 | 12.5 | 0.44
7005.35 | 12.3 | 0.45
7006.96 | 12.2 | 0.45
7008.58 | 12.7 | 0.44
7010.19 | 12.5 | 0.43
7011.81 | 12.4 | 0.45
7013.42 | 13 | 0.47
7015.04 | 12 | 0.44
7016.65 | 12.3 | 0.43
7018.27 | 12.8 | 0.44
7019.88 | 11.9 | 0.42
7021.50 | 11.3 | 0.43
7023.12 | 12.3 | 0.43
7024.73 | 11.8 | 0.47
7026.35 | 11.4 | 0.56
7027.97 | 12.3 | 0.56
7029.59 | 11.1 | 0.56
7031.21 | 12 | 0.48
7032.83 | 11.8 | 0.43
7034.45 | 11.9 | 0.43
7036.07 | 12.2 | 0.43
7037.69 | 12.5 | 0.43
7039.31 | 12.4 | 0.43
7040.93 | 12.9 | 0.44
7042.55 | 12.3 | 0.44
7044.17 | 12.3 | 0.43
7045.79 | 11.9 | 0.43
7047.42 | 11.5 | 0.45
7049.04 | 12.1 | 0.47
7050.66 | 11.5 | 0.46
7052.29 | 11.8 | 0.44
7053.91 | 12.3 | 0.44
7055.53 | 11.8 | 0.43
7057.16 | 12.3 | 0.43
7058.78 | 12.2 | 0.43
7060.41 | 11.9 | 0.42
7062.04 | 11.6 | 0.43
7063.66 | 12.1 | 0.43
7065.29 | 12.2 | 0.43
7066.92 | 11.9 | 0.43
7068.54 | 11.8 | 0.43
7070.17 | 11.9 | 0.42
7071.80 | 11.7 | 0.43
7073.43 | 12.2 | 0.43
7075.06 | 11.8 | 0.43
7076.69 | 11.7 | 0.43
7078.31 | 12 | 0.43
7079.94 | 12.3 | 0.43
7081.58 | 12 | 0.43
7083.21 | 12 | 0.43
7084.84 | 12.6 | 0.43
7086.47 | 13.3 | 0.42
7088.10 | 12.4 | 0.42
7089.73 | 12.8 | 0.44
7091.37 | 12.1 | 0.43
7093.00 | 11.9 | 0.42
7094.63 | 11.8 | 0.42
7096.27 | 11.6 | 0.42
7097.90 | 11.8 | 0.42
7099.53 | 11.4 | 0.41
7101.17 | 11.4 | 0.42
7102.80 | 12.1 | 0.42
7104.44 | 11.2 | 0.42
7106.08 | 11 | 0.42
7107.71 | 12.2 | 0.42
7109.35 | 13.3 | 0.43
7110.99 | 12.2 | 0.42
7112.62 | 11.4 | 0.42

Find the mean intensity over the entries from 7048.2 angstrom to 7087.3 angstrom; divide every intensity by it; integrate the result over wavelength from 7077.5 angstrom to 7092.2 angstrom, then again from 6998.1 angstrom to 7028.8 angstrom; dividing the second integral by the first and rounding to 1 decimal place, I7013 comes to 2.1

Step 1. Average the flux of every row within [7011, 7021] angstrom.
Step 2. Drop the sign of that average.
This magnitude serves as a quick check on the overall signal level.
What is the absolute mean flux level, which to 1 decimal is 12.4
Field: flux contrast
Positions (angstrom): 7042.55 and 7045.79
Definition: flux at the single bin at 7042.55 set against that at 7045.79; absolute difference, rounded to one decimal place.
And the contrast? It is 0.4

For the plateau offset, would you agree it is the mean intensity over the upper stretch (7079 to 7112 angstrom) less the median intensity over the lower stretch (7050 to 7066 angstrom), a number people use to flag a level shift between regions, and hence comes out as 0.07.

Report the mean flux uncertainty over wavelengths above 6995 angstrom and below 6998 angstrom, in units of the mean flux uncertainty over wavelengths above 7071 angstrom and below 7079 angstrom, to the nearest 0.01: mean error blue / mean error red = 1.00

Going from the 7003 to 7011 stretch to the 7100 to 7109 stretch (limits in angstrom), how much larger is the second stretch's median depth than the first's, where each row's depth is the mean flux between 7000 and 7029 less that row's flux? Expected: 1.1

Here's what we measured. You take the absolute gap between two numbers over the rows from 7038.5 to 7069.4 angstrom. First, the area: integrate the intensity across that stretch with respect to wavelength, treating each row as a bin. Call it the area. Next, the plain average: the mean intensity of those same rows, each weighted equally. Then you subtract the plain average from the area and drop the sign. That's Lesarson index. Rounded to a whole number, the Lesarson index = 360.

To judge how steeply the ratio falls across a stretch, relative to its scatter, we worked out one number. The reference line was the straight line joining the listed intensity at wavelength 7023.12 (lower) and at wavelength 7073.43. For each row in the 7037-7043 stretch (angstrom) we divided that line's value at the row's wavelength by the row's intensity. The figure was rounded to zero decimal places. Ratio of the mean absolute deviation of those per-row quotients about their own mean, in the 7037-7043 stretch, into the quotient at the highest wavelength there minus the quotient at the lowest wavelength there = 1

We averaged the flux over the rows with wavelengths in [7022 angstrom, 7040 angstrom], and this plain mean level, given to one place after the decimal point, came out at 12.0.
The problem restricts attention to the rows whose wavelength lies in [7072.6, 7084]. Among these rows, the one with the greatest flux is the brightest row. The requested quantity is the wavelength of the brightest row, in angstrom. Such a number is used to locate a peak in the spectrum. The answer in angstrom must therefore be 7079.94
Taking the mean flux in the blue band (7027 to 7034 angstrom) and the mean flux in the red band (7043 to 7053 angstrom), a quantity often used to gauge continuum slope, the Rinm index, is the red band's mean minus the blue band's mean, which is 0.1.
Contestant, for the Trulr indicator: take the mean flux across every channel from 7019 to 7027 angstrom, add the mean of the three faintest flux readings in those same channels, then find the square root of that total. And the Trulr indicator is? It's 4.82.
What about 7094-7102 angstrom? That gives 4.80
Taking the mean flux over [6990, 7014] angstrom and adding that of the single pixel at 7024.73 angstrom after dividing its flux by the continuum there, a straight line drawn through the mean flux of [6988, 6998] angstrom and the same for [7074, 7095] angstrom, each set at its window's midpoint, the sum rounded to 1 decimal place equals 13.2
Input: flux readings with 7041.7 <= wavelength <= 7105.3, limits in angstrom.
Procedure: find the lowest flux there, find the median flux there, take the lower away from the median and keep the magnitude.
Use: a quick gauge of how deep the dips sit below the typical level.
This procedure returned 0.70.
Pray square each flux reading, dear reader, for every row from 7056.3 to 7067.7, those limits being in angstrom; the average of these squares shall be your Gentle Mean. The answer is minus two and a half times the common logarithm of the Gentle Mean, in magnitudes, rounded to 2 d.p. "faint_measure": -5.40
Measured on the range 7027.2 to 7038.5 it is -5.39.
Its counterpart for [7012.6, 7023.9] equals -5.44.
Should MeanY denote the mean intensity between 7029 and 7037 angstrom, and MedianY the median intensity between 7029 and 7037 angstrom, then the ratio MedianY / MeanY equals 1.01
